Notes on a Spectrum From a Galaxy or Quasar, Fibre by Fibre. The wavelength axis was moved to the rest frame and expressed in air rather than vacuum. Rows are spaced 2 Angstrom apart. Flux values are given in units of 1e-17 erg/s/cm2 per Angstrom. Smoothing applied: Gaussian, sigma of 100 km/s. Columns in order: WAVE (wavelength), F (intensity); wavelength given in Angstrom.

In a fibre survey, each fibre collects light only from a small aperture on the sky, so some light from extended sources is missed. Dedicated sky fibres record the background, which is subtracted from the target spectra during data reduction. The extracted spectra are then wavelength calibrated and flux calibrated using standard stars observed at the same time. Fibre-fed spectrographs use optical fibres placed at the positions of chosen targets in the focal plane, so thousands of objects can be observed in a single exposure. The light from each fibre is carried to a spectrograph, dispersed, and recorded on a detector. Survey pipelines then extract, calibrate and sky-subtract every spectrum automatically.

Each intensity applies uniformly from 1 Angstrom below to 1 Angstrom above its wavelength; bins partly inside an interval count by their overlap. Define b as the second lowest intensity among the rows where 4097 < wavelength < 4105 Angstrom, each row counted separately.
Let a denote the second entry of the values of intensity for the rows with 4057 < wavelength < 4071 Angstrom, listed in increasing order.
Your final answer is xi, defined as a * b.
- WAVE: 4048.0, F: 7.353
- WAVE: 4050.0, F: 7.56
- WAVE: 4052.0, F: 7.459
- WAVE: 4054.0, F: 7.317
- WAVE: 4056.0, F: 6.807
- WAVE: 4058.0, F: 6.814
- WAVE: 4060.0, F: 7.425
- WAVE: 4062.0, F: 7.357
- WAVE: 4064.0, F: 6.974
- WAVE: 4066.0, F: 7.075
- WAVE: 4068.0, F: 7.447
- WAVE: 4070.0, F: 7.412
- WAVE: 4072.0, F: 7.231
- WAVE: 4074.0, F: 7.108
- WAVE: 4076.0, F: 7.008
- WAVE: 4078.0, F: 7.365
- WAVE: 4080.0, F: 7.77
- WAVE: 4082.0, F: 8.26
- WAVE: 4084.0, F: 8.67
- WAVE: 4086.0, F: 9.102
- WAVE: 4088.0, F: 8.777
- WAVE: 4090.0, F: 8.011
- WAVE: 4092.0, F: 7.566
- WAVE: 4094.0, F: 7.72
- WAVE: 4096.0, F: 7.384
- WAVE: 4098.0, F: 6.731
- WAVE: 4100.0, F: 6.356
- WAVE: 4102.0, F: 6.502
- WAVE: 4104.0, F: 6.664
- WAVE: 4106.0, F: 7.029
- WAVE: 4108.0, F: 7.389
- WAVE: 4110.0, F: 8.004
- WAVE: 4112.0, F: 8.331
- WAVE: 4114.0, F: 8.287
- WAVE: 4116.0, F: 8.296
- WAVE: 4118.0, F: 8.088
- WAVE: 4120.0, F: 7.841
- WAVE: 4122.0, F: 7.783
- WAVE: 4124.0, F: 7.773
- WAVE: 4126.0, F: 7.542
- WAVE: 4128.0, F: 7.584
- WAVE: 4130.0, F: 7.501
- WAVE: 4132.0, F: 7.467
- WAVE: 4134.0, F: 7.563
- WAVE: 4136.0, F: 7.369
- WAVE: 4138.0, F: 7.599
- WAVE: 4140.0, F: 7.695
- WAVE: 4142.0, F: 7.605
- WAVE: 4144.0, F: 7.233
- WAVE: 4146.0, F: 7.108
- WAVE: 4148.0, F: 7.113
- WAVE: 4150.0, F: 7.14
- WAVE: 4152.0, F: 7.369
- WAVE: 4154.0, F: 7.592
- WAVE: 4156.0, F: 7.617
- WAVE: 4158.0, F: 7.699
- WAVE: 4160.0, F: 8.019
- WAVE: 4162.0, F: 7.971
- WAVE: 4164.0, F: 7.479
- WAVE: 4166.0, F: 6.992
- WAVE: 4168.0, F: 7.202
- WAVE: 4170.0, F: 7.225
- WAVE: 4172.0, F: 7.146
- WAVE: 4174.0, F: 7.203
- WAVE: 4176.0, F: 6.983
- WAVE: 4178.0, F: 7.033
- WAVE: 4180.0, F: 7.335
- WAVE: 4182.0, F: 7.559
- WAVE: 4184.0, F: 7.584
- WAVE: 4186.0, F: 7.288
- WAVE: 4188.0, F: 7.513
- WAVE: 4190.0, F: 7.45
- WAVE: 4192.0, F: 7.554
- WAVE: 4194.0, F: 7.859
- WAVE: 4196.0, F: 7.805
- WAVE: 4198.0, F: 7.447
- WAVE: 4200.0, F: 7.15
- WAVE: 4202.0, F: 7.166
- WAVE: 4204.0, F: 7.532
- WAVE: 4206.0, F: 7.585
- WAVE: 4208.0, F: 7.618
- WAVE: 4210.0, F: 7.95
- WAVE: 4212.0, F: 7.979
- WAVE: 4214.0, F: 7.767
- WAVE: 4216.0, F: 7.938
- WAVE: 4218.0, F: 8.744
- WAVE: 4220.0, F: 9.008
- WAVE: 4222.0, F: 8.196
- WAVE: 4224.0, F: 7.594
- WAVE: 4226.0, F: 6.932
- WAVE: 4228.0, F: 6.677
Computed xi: 45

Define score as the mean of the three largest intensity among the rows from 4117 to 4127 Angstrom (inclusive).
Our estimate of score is 7.9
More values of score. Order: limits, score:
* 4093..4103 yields 7.3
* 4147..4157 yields 7.5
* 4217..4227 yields 8.6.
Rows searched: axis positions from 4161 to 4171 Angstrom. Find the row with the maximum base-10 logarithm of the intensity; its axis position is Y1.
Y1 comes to 4162.0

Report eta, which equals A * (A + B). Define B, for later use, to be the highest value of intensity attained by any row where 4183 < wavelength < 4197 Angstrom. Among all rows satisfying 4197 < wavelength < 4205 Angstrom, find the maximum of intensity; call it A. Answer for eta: 116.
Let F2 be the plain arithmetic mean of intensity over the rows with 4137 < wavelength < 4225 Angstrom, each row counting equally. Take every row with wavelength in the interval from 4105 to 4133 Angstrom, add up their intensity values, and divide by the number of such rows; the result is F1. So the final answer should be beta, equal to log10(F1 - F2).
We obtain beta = -0.66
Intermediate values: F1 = 7.78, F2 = 7.56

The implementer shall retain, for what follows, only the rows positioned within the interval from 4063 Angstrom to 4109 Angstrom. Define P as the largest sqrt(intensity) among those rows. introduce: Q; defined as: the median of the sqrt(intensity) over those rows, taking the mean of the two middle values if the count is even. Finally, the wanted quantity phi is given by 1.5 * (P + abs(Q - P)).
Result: 5.0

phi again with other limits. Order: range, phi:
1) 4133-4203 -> 4.4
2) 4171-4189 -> 4.2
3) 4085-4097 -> 4.8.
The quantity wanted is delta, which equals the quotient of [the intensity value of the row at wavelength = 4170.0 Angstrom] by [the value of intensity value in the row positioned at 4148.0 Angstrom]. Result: 1.02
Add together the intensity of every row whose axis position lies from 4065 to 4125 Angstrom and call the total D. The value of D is 229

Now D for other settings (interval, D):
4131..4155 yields 89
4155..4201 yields 171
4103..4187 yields 315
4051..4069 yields 65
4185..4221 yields 139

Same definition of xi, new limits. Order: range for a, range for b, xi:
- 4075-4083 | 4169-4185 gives 52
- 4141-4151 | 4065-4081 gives 50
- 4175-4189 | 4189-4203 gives 50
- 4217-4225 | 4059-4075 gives 58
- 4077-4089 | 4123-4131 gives 59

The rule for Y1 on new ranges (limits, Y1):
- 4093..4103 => 4094.0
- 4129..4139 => 4138.0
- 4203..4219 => 4218.0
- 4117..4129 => 4118.0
